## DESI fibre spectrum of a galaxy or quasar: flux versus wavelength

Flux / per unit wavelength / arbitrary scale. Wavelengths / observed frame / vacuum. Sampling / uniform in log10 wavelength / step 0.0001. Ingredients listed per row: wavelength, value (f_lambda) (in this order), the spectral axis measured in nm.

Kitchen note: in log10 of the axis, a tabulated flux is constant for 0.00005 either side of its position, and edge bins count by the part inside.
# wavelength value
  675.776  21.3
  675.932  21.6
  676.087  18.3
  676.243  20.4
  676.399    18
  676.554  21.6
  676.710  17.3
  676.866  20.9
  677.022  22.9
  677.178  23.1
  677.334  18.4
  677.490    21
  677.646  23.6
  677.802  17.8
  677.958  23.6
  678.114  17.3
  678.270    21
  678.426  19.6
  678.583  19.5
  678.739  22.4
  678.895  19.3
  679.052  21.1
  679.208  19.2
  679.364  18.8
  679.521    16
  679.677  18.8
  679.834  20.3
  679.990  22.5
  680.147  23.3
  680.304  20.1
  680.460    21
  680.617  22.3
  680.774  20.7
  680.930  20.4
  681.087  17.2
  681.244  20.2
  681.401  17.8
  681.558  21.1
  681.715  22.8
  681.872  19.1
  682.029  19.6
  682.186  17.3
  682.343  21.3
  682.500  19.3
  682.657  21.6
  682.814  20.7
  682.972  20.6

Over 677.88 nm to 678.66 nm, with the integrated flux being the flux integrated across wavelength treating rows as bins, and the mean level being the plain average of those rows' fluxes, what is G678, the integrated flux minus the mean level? -4.4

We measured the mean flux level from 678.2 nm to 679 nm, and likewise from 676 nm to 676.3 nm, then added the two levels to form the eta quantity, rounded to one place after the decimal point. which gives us 39.7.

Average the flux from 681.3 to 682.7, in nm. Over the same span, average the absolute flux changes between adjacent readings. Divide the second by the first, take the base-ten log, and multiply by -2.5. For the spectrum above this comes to 2.3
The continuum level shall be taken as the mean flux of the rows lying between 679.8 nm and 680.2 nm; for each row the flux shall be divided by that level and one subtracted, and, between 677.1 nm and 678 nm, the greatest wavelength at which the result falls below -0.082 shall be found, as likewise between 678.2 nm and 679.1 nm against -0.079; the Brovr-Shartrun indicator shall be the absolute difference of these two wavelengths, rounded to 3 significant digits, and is 1.09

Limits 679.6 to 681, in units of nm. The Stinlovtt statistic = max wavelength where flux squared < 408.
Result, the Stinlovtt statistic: 680.304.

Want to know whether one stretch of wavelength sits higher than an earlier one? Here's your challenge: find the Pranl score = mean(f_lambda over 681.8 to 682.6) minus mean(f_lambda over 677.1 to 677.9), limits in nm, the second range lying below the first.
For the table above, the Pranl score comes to -1.5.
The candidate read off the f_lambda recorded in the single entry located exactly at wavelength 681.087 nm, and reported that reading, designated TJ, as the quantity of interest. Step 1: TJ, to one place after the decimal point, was 17.2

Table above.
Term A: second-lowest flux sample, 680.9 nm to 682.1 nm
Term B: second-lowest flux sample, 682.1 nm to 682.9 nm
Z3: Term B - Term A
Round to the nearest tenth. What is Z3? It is 1.5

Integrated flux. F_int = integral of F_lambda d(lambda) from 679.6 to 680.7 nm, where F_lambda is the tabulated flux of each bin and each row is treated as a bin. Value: 23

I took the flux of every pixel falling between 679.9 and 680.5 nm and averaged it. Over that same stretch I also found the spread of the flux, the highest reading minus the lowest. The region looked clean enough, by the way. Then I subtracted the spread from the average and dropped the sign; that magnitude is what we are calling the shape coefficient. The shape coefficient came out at 19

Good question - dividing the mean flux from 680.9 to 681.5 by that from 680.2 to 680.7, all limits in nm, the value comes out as 0.89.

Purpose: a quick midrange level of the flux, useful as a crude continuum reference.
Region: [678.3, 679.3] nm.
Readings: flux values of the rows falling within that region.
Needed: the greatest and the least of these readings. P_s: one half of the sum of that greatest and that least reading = 20.8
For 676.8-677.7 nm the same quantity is 21.0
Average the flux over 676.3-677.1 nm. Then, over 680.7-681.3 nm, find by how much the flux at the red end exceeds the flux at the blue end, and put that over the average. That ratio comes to -0.025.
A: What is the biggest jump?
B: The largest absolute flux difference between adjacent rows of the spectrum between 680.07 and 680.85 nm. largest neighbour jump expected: 3.2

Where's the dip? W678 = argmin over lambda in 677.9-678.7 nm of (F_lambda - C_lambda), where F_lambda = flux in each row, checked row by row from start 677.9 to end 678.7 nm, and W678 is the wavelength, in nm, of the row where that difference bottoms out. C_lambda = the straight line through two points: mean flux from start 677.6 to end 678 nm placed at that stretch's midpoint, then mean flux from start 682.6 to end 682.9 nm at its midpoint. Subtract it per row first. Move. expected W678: 678.114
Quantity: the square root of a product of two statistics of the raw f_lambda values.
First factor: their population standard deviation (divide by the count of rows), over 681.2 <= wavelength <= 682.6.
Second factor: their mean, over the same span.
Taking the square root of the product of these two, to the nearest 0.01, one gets 5.70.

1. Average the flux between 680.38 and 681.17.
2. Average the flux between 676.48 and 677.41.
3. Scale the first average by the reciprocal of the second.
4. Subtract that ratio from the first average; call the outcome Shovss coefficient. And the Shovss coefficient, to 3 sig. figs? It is 19.3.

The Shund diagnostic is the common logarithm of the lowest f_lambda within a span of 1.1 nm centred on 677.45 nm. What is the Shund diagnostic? 1.25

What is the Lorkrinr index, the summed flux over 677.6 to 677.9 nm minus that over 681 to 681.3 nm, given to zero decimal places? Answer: 4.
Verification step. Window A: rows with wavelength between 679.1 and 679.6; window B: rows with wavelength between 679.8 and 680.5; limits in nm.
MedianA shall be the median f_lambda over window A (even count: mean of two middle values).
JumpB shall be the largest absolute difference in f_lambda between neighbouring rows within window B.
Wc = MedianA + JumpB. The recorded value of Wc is 22.0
